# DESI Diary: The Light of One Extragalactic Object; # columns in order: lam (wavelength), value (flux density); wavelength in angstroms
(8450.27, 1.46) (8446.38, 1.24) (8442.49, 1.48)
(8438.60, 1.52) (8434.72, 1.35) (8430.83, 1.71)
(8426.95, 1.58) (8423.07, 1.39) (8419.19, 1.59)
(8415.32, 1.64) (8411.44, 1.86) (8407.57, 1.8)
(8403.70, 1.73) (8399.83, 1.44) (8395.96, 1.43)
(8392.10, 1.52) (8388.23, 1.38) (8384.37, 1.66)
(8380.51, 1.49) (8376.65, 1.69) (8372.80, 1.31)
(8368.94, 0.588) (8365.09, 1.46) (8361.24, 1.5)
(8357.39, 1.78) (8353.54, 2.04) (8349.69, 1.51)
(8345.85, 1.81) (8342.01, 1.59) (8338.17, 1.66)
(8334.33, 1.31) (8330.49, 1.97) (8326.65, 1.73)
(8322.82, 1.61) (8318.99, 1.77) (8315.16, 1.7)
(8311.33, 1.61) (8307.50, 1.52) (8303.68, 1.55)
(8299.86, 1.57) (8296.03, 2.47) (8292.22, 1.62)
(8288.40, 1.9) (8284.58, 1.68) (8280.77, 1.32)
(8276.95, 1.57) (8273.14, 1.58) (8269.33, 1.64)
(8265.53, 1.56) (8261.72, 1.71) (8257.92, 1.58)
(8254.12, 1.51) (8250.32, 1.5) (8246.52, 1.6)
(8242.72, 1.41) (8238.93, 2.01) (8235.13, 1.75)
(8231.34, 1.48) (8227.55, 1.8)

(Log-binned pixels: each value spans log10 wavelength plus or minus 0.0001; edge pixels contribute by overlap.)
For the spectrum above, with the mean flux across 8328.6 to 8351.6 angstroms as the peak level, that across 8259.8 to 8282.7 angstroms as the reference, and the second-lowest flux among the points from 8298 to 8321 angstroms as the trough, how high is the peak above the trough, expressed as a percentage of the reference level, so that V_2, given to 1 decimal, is 5.9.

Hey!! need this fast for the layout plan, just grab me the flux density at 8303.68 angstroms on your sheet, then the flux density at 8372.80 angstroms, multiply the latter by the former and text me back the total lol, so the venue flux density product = 2.0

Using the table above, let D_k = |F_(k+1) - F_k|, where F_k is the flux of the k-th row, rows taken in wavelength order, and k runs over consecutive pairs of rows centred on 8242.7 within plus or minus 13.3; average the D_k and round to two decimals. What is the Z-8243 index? 0.24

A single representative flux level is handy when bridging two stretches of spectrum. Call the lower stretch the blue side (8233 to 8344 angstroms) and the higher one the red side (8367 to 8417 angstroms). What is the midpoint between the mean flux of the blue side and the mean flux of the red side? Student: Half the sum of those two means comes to 1.579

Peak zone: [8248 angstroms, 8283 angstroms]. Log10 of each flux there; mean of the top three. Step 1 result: 0.215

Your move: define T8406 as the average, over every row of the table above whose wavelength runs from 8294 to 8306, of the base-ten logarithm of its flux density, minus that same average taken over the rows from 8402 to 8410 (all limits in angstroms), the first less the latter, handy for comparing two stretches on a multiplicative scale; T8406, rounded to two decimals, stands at 0.01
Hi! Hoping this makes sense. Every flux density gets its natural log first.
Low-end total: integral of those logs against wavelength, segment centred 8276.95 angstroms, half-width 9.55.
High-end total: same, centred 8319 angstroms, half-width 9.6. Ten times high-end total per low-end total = 11.9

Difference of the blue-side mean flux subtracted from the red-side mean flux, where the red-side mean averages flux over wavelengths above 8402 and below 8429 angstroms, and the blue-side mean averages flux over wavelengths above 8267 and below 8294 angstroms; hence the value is 0.04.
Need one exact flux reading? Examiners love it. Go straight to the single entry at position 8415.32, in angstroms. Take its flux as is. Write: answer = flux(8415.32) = 1.64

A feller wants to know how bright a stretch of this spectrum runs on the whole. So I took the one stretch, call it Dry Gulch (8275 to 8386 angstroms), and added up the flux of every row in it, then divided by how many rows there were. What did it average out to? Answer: 1.620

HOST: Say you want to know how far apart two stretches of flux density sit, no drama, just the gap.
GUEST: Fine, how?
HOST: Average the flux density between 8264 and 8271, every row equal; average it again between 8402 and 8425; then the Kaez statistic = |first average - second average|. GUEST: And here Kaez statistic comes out 0.07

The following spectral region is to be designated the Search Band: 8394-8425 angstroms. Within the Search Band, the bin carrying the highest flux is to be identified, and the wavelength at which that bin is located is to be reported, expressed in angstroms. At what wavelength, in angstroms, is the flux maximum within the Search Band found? 8411.44 angstroms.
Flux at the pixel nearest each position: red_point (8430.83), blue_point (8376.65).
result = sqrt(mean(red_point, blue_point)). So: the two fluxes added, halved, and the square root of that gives 1.30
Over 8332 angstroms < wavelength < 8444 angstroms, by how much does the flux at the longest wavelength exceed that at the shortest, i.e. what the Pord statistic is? 0.17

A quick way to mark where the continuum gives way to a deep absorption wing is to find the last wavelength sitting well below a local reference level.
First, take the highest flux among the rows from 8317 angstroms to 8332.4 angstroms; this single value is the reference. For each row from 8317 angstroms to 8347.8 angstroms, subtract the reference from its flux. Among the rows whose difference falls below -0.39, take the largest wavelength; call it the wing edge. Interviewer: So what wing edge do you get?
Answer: 8334.33 angstroms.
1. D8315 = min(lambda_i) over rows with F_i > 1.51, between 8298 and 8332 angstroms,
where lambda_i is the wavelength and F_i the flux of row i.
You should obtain 8299.86 angstroms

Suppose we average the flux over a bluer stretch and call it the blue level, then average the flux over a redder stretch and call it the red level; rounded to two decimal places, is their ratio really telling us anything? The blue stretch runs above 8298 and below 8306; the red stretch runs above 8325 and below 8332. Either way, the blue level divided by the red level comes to 0.84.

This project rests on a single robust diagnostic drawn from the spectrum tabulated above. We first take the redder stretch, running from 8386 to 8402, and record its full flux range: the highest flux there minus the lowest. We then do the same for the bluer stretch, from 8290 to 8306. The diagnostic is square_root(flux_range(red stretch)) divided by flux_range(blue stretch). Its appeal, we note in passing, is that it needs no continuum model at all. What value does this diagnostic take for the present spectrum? 0.4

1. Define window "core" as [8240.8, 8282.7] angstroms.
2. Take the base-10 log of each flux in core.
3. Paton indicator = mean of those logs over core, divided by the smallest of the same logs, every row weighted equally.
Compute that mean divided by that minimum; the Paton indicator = 1.6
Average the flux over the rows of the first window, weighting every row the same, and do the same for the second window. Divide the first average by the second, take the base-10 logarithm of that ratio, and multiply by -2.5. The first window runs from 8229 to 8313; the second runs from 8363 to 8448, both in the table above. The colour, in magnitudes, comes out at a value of -0.10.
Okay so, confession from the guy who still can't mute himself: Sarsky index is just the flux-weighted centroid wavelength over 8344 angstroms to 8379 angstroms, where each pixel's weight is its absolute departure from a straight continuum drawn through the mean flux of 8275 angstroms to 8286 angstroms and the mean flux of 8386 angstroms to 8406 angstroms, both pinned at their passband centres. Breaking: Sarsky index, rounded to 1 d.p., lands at 8362.3 angstroms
